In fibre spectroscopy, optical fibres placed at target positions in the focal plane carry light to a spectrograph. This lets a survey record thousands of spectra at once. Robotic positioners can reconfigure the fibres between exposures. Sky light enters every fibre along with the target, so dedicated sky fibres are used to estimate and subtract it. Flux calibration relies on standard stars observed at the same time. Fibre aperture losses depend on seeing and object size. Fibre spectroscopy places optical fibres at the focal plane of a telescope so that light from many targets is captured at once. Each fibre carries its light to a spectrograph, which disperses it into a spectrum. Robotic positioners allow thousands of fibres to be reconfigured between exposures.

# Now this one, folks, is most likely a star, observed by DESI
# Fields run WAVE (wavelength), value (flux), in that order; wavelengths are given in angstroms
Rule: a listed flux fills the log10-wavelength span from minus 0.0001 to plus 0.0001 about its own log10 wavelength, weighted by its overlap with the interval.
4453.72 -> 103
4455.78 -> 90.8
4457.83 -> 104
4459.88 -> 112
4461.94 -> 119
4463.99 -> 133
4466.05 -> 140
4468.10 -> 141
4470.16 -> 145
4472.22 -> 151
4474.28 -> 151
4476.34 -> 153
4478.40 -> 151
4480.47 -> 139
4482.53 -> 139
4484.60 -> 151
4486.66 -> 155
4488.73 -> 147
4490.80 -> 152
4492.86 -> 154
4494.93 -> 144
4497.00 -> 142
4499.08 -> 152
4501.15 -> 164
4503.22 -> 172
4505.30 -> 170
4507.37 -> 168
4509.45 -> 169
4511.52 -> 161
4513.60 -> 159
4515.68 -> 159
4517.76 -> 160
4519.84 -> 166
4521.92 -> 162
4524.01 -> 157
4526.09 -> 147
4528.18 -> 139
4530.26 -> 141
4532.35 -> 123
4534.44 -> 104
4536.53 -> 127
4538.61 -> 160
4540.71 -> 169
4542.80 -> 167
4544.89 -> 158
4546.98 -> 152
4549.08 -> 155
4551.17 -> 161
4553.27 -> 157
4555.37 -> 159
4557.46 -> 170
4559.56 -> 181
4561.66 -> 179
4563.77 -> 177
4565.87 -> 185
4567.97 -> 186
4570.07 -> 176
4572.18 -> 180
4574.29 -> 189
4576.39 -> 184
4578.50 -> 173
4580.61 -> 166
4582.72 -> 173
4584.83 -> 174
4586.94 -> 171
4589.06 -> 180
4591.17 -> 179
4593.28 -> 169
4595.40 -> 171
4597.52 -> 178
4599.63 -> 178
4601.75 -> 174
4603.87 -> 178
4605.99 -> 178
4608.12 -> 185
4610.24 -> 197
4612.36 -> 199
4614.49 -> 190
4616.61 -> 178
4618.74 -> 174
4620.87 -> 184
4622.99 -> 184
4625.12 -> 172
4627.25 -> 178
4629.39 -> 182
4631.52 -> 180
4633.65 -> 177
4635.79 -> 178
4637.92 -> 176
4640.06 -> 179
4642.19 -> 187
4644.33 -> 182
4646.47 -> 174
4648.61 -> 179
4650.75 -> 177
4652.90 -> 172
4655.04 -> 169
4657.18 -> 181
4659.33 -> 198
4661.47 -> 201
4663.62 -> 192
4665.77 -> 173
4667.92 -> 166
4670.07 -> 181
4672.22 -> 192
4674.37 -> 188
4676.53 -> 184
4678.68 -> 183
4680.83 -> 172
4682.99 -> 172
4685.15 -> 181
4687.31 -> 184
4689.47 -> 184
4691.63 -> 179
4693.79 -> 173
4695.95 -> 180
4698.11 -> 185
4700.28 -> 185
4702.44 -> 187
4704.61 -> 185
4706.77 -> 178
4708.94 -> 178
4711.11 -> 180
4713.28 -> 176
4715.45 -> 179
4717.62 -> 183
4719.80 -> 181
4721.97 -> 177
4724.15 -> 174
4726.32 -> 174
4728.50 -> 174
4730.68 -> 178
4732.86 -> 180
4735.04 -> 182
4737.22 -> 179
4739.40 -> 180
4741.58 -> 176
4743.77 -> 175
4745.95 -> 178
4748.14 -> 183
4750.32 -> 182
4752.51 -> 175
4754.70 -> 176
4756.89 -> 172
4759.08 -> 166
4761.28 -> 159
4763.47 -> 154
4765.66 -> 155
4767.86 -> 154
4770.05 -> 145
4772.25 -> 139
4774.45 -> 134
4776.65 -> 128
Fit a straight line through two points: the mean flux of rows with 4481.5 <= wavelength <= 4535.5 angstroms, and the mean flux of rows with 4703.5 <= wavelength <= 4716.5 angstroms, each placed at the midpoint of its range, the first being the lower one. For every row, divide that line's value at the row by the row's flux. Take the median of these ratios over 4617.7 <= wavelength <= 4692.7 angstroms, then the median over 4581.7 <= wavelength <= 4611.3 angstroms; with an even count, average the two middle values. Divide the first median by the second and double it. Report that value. 2.06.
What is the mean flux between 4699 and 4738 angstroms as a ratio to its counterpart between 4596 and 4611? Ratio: 0.99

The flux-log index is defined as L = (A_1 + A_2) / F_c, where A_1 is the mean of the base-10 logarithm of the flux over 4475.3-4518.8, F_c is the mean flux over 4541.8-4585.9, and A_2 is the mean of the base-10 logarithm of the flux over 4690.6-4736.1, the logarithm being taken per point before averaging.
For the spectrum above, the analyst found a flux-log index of 0.0259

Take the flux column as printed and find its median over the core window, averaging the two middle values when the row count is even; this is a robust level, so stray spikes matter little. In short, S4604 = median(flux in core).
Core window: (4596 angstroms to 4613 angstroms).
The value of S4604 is 178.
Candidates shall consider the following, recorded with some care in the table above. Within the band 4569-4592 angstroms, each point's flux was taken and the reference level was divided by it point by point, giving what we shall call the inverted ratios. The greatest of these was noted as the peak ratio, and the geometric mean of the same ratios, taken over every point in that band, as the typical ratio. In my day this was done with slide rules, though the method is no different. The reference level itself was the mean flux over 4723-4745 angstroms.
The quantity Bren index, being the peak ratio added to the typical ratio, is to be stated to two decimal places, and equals 2.07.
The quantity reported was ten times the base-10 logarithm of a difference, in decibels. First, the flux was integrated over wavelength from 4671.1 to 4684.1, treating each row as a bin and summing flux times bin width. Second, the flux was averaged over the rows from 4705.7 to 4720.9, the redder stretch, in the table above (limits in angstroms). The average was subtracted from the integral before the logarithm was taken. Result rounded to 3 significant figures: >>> 33.4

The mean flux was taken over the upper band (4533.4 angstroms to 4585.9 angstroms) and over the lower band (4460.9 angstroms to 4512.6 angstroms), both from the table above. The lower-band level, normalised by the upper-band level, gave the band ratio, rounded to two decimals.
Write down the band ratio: 0.90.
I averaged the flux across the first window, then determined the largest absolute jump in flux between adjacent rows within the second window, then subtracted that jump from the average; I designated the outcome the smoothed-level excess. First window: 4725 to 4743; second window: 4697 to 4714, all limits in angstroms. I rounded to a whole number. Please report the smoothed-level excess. 171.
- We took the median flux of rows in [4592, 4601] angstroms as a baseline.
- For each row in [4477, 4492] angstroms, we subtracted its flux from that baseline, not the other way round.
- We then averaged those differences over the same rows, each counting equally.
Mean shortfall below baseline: 27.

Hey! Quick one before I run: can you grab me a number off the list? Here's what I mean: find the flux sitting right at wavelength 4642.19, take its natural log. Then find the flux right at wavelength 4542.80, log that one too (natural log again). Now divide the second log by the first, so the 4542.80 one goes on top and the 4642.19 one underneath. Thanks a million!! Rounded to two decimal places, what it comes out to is 0.98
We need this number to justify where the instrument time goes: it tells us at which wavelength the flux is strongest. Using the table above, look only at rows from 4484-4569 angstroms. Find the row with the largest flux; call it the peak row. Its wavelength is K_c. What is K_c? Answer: 4567.97 angstroms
